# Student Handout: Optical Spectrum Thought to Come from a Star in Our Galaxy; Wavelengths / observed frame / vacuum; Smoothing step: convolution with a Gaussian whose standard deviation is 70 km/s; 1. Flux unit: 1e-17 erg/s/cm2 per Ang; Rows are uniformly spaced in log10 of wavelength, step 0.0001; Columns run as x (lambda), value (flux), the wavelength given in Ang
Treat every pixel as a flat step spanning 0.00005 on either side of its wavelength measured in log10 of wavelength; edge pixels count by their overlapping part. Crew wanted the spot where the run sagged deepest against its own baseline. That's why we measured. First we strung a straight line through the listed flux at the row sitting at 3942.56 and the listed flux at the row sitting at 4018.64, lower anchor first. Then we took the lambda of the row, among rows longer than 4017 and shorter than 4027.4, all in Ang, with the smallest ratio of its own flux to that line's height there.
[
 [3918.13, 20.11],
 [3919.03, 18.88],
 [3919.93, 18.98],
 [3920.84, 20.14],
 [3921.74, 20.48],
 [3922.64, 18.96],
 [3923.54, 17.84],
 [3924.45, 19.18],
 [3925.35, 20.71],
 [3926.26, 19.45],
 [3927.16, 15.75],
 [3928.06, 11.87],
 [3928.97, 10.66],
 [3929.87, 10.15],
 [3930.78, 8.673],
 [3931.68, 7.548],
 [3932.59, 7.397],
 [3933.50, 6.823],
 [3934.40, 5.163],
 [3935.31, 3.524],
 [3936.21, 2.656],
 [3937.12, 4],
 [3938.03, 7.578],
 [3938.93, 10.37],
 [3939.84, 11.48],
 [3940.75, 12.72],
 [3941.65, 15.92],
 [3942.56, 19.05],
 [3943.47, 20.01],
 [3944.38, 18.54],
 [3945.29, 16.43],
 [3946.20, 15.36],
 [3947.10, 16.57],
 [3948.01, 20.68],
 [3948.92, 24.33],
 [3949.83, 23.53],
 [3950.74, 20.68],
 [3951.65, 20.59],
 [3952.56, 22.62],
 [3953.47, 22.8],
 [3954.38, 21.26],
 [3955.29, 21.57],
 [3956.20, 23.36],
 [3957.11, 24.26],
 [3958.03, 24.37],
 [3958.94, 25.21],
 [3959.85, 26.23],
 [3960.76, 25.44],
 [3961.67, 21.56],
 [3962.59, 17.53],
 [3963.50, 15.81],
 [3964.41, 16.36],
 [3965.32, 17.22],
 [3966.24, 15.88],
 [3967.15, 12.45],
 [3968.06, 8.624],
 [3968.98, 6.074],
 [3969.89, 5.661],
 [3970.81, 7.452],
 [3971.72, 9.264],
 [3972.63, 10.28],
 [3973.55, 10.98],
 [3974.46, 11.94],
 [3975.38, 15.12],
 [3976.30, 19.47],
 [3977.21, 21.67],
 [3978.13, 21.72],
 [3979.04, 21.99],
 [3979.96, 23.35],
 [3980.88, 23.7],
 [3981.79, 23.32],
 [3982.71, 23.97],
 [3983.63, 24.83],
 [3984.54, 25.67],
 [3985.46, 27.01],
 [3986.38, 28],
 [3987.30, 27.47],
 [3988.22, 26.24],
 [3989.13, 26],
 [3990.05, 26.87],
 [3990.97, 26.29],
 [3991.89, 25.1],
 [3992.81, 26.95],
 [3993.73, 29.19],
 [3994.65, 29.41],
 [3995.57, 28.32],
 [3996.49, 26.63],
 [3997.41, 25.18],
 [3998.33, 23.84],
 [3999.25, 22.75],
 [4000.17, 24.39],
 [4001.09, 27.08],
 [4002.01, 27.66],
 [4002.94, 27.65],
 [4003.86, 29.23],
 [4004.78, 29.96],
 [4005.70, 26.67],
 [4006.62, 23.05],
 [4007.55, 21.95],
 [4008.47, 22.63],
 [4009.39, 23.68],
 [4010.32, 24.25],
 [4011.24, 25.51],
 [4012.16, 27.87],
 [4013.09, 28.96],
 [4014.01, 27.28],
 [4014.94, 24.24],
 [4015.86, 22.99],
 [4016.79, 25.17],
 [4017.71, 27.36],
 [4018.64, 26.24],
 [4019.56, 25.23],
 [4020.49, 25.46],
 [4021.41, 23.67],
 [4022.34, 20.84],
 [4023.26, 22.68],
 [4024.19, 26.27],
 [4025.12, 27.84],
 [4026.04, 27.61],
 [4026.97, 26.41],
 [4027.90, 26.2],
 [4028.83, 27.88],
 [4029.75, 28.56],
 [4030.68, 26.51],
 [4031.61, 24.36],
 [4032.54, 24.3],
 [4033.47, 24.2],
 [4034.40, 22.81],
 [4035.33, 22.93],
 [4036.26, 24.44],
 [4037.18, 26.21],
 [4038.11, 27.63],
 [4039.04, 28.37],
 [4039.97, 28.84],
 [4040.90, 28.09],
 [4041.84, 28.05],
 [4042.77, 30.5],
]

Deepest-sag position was 4022.34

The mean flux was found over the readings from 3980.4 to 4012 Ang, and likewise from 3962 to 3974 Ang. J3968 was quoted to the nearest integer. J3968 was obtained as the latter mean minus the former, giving -14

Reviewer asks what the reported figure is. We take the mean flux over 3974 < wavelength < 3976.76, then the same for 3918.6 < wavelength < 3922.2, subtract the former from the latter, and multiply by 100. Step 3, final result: 411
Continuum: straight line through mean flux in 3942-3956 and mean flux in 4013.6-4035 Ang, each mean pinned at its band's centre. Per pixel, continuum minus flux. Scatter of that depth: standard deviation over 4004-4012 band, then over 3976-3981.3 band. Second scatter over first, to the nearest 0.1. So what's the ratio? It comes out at 0.5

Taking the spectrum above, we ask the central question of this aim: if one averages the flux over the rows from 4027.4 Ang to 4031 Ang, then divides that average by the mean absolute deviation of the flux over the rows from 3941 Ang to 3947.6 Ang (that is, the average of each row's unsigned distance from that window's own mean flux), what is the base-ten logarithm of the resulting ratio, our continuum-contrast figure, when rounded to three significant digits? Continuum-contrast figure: 1.25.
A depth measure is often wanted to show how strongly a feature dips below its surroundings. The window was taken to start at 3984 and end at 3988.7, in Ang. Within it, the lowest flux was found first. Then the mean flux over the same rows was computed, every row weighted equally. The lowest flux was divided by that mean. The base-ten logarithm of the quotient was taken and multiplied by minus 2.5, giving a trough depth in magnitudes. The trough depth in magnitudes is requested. 0.050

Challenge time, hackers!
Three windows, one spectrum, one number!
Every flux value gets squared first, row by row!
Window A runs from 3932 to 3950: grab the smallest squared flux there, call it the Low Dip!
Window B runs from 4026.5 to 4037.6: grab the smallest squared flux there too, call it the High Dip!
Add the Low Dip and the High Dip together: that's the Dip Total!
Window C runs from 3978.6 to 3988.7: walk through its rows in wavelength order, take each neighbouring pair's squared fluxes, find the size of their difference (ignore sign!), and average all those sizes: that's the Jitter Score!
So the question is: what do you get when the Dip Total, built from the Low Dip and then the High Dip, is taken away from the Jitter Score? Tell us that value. -484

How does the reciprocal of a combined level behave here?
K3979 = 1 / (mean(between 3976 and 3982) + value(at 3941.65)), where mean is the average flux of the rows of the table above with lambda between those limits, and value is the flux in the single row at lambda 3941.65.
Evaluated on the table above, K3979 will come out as 0.026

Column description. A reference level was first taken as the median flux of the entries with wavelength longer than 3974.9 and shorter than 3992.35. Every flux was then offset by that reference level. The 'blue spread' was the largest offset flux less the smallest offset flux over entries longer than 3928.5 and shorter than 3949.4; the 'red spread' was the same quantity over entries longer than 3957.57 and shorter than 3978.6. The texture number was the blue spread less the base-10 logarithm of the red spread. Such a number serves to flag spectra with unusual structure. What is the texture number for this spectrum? 20.4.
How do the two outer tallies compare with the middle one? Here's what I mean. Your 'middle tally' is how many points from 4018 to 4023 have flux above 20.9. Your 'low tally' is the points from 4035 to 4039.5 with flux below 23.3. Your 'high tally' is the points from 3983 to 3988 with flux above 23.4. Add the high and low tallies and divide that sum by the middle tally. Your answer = 1.5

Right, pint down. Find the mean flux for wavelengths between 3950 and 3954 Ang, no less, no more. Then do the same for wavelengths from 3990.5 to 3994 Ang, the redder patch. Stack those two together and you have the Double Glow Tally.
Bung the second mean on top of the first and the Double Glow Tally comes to 49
